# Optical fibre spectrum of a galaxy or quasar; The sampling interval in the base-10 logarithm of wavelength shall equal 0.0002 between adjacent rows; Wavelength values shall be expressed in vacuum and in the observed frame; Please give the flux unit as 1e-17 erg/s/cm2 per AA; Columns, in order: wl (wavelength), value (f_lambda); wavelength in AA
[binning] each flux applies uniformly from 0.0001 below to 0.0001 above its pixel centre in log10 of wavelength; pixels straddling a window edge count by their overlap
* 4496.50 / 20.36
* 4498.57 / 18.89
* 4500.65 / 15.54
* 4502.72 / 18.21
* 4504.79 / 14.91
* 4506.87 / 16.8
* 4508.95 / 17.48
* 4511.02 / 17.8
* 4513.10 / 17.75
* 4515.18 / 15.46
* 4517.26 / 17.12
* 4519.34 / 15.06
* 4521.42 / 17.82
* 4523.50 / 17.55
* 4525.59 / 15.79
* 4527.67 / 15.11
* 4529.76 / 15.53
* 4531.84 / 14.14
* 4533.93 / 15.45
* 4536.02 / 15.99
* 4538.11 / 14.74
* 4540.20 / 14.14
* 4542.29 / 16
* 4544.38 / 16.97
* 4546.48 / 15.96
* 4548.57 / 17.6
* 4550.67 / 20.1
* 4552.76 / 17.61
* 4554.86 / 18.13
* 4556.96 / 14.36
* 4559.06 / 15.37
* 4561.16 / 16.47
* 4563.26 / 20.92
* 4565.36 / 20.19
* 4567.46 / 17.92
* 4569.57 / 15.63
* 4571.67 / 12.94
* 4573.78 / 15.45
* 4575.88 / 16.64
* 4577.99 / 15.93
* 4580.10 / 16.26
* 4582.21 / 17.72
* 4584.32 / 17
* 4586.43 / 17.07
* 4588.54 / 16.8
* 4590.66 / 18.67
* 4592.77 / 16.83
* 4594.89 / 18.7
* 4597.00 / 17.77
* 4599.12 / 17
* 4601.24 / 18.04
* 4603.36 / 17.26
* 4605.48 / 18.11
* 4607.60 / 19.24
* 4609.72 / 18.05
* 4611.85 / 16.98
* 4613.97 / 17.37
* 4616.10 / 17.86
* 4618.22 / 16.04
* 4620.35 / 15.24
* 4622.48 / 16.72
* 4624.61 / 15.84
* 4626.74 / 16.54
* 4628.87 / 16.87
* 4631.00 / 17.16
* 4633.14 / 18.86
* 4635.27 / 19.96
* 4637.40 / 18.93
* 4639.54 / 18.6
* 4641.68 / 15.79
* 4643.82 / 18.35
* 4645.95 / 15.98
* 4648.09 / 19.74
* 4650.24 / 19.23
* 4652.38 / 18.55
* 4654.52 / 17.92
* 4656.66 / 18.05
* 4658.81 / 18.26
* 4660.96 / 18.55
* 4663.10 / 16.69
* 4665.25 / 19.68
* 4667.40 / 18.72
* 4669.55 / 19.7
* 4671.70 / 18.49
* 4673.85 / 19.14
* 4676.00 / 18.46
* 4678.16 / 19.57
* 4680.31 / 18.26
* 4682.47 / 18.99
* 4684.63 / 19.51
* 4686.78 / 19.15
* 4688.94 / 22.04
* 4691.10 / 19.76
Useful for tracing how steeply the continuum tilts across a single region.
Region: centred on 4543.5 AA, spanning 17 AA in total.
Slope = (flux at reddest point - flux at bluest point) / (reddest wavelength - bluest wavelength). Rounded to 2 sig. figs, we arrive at 0.28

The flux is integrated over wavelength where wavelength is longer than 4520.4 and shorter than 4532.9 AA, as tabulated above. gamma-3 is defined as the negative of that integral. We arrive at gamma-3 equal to -200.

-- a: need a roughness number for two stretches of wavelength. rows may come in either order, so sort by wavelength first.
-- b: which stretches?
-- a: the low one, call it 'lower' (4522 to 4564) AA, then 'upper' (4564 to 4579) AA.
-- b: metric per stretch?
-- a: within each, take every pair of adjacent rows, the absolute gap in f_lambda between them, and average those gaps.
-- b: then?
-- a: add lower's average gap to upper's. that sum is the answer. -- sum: 3.5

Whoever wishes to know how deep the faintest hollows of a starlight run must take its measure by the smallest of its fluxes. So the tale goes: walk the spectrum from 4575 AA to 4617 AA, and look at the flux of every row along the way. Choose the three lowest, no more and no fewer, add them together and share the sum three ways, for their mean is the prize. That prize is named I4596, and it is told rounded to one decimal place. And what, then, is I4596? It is 16.3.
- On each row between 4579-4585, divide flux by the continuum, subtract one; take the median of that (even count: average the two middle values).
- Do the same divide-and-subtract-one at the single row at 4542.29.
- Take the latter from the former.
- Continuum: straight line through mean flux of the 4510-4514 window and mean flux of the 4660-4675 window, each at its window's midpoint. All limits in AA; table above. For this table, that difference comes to 0.04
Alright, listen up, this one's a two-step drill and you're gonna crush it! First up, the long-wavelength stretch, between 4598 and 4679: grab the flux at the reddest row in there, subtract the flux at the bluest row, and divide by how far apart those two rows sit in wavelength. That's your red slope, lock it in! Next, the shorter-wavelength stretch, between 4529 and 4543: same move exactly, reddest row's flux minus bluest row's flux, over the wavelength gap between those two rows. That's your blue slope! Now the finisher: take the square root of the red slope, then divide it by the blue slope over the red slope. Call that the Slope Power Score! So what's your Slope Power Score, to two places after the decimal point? 0.16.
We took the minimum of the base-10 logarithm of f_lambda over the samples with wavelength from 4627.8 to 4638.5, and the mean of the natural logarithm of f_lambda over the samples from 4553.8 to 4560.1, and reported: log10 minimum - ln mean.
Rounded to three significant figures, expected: -1.54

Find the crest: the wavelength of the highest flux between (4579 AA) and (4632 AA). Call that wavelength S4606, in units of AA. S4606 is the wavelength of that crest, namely 4607.60 AA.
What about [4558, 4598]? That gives 4563.26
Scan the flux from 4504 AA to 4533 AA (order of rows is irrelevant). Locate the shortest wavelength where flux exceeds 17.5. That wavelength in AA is 4511.02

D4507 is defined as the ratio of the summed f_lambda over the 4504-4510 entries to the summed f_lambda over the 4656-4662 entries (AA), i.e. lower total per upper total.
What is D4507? 0.90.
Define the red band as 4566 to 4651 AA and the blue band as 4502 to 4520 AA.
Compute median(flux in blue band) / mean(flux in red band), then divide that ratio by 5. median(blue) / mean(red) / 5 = 0.198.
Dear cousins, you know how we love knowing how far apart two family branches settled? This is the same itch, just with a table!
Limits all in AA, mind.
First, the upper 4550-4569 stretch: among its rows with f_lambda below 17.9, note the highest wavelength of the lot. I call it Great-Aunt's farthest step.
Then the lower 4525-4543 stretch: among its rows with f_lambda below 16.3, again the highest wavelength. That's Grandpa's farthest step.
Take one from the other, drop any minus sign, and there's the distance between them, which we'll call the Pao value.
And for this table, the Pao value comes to 18.9 AA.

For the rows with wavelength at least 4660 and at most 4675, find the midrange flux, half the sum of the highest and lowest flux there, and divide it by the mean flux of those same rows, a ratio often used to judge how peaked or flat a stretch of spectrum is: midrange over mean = 0.97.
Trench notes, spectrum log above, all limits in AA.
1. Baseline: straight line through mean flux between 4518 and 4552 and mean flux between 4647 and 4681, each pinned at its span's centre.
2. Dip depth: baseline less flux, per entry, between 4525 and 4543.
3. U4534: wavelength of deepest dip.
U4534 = 4540.20 AA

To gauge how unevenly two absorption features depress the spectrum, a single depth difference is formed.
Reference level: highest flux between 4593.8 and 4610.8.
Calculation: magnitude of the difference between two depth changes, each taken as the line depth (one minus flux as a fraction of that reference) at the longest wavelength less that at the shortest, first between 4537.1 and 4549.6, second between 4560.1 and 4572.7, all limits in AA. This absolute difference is 0.33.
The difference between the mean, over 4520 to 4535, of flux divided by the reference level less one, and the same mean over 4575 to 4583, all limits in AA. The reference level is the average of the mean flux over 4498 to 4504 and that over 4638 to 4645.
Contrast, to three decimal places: -0.041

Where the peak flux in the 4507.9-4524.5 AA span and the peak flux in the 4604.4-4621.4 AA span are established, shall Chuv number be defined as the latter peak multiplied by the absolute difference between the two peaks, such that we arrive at 27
